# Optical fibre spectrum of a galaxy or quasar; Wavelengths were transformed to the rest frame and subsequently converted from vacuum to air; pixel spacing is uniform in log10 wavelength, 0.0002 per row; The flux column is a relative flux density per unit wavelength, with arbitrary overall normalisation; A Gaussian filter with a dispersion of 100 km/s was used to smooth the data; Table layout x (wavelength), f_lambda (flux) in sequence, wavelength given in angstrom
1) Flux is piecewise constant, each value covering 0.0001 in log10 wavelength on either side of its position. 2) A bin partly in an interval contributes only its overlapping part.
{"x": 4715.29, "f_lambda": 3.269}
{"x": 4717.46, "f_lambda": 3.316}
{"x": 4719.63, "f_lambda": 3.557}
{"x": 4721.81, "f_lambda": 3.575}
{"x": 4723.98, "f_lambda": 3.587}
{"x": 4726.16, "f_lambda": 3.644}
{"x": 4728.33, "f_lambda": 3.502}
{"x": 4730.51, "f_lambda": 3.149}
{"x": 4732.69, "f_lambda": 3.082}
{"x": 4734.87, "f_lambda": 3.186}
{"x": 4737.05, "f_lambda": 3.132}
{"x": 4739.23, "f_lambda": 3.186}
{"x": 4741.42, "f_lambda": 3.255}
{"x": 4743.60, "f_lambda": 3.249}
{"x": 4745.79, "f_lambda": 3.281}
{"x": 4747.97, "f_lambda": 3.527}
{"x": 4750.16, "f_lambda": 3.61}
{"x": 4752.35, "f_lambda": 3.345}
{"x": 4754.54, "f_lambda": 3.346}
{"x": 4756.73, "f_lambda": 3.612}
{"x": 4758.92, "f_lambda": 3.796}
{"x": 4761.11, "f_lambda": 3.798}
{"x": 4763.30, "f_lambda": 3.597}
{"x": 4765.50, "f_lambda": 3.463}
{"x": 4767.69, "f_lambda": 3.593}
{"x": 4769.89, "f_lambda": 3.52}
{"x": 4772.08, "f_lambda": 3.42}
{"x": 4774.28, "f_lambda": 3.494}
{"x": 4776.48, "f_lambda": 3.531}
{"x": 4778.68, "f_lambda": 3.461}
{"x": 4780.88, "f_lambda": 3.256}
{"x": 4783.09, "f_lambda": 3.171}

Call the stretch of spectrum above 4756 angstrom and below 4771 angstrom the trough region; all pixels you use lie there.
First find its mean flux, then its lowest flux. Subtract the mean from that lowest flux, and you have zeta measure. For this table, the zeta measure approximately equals -0.16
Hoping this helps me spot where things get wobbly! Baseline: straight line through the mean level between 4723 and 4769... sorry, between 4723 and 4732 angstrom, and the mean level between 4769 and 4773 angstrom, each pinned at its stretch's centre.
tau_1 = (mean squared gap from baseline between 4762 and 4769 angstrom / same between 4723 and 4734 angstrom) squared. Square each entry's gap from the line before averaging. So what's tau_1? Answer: 0.0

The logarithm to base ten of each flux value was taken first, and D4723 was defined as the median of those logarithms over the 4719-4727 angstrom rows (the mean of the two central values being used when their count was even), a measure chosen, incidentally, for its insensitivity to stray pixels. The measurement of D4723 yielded 0.55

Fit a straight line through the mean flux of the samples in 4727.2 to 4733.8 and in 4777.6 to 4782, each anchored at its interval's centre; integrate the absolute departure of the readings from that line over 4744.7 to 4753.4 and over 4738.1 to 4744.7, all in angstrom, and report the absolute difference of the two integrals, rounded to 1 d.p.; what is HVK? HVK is 1.1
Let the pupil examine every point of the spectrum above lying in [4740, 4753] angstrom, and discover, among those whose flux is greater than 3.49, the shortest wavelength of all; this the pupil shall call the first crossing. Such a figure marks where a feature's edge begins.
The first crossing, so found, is 4747.97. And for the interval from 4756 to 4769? 4756.73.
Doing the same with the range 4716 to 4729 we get 4719.63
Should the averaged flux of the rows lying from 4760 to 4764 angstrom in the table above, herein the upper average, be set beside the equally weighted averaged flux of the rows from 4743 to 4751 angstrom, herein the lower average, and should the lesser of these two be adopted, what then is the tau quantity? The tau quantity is 3.42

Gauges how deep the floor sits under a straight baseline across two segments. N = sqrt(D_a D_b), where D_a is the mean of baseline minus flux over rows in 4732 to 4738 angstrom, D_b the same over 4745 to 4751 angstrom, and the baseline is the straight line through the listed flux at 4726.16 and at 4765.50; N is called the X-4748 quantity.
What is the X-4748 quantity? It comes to 0.18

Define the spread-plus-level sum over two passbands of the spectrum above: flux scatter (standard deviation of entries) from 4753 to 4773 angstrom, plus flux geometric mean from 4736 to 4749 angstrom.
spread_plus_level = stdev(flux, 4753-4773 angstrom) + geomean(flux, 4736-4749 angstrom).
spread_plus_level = 3.42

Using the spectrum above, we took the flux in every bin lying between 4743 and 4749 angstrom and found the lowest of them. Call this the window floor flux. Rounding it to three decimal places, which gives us 3.249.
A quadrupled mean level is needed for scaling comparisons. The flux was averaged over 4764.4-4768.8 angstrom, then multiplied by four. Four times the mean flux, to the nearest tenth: 14.1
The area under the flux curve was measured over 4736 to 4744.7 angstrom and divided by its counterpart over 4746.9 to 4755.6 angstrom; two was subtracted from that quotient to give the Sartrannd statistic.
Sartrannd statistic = -1.07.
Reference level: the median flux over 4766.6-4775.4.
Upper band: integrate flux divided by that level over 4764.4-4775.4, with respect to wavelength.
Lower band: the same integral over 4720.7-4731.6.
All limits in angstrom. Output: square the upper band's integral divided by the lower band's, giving 1.02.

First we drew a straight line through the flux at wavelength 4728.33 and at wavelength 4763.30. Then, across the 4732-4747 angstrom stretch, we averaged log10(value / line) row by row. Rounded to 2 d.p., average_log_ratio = -0.04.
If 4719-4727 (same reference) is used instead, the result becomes 0.01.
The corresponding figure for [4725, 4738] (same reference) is -0.03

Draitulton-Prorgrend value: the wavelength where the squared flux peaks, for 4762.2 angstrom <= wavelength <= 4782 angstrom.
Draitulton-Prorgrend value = 4763.30 angstrom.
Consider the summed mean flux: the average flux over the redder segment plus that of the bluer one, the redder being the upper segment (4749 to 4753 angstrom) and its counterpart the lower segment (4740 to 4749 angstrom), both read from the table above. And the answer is 6.81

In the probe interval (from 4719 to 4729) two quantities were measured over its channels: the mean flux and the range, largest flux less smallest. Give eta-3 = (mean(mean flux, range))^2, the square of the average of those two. 3.5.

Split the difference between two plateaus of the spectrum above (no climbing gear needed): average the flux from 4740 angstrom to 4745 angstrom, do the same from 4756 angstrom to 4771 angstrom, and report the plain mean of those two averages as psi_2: 3.44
